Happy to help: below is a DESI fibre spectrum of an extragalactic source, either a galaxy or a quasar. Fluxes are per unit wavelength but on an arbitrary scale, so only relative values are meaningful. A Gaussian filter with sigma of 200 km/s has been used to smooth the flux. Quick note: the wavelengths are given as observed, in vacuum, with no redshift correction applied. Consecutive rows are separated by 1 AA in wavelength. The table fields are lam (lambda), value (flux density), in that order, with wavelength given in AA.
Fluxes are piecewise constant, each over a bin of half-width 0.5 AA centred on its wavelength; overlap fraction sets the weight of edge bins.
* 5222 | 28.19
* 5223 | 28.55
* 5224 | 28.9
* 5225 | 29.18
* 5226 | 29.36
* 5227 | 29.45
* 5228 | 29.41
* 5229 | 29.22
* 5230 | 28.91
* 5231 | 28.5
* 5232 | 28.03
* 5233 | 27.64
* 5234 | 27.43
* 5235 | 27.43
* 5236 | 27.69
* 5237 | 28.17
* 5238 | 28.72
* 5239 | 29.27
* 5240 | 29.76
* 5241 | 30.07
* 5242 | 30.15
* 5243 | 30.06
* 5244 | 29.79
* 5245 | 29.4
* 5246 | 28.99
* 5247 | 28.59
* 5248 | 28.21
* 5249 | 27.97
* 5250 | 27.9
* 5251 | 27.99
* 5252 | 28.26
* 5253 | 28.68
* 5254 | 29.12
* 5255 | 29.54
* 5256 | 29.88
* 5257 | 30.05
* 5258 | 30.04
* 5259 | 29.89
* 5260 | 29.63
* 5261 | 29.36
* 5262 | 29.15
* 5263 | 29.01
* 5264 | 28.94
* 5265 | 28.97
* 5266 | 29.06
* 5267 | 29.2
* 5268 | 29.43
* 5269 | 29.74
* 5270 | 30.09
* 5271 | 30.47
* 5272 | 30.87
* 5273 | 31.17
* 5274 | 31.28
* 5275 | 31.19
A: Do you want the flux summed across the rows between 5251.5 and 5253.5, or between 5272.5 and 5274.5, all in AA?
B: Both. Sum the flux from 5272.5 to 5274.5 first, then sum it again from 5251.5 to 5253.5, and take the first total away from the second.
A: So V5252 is -5.5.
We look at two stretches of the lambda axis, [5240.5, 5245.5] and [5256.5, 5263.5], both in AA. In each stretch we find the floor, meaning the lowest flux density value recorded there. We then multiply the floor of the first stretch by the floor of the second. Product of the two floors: 853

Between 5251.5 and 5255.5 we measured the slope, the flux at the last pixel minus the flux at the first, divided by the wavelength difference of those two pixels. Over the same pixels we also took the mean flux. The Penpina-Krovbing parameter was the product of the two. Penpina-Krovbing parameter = 12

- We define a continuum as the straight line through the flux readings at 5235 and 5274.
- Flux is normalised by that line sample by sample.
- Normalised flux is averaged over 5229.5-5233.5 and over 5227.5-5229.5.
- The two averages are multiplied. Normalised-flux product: 1.14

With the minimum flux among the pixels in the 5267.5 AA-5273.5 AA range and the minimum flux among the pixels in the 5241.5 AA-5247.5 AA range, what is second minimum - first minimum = -0.8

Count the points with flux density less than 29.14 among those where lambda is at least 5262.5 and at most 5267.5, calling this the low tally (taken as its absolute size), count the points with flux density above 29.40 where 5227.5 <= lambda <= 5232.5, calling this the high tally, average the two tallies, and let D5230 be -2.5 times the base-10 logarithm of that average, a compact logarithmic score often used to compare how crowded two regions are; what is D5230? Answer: -1.0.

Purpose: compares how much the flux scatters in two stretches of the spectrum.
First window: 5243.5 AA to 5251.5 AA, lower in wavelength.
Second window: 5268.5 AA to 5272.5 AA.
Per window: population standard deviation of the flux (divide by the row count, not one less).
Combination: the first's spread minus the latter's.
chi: 0.25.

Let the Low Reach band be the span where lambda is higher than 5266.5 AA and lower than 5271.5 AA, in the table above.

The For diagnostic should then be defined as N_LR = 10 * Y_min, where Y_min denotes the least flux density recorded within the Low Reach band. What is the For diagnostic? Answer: 292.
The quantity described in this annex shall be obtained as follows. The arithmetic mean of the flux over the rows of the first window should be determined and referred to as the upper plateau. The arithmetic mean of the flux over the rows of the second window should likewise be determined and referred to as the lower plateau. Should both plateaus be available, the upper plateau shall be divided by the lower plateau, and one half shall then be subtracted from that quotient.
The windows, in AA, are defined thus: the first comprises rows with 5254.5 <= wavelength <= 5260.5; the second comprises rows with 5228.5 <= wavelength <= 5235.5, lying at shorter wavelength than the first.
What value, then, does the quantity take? 0.56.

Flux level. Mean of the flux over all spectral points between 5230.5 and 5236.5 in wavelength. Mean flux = 27.8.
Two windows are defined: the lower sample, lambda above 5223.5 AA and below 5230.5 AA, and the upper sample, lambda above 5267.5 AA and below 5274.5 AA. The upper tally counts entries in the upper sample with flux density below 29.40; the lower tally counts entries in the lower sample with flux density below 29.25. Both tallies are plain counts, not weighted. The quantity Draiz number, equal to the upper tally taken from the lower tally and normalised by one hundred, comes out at 0.04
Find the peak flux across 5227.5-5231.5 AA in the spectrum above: 29.41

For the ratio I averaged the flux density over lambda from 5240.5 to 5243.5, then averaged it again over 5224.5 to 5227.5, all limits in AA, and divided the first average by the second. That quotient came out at 1.026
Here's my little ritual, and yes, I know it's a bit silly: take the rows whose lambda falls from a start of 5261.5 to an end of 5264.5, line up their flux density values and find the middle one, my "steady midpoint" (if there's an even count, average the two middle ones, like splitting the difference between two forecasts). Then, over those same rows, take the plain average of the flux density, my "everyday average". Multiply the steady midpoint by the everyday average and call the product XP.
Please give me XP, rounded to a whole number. 842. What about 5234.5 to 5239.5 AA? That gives 796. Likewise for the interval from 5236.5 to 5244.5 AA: 878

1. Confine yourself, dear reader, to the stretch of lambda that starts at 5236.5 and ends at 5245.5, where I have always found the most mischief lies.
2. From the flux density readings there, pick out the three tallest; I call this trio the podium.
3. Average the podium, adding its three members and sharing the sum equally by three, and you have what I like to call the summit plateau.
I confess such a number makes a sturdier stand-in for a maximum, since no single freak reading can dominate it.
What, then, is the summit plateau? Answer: 30.1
